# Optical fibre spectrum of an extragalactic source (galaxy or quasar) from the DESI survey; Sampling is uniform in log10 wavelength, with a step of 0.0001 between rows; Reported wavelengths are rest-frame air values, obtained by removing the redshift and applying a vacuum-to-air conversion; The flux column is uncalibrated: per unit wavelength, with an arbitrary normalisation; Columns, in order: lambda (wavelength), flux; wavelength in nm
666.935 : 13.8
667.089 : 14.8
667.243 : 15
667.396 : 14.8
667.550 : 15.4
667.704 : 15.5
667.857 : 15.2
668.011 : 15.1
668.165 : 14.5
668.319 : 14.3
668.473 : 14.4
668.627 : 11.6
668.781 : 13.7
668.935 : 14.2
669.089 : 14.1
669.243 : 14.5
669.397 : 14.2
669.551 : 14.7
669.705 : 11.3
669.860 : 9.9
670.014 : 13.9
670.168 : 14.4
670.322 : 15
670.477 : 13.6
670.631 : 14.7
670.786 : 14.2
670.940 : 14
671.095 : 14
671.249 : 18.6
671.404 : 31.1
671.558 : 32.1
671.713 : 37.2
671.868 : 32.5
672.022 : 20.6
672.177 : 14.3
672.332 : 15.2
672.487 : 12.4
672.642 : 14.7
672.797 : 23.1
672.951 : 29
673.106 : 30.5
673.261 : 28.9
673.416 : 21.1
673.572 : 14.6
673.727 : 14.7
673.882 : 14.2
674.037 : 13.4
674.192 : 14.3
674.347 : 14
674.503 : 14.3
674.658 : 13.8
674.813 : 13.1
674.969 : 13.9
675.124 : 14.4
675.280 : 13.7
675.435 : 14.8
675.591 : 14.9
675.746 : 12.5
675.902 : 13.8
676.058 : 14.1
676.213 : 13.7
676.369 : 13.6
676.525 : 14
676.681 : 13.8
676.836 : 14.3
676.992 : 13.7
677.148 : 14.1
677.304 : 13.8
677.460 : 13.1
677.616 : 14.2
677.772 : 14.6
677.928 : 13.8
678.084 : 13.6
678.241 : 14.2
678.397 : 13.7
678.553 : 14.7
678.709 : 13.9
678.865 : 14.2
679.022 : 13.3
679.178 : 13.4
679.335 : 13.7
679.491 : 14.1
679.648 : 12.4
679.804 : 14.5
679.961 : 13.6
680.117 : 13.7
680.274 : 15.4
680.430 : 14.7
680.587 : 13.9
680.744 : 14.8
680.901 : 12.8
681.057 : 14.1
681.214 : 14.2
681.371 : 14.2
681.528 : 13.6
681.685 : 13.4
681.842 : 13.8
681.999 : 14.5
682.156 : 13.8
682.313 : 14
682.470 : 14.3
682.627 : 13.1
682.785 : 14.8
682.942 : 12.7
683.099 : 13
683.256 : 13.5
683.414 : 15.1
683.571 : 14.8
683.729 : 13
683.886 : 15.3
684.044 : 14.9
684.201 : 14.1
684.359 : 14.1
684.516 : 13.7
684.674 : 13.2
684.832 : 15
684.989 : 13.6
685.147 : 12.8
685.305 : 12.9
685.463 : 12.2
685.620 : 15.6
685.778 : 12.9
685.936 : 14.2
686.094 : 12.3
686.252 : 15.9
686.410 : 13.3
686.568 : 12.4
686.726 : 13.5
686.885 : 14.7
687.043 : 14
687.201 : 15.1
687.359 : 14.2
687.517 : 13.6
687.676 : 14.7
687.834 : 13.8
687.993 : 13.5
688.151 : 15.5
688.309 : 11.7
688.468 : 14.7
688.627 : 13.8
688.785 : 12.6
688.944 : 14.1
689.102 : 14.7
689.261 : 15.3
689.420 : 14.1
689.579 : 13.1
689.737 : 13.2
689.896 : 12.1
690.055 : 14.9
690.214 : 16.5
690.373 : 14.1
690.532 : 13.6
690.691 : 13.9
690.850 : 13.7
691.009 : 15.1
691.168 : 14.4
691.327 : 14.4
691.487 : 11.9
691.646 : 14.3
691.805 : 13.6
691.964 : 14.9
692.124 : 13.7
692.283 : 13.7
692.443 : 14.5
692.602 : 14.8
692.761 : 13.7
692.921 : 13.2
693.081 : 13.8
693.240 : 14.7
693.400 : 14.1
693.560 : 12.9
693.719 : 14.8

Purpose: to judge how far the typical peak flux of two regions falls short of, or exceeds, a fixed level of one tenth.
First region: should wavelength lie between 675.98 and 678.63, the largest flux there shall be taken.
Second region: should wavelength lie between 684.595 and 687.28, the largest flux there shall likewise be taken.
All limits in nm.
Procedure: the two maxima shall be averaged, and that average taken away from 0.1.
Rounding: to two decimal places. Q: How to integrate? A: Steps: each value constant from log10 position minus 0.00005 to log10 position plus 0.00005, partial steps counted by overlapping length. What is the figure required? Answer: -15.20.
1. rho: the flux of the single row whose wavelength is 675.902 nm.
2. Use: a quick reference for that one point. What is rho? 13.8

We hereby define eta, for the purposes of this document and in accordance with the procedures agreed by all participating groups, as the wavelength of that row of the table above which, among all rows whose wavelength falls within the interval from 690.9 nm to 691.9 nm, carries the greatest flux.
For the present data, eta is 691.009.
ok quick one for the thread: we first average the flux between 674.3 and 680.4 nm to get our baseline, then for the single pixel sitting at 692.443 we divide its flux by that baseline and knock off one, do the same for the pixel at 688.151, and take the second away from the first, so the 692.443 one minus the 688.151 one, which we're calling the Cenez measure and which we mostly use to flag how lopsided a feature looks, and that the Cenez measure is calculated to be -0.07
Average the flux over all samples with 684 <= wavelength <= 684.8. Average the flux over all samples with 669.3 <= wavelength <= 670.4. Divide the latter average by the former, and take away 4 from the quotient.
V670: -3.047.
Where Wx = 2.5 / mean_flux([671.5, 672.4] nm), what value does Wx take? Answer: 0.099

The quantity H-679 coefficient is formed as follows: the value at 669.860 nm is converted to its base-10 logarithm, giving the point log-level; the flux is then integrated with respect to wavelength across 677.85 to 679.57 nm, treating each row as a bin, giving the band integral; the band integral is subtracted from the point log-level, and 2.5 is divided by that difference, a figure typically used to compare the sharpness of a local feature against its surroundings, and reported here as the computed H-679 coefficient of -0.1094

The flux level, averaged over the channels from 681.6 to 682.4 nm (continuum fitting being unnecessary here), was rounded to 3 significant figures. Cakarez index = 13.9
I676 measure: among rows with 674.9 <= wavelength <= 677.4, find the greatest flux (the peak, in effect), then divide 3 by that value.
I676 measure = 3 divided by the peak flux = 0.201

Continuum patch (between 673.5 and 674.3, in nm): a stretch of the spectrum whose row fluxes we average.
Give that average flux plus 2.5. 16.7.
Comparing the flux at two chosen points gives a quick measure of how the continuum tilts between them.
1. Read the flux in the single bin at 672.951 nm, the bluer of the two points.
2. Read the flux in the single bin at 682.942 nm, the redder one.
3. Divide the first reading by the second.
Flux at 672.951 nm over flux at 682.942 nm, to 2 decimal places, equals 2.28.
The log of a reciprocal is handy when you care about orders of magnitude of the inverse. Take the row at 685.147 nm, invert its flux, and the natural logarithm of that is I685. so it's -2.55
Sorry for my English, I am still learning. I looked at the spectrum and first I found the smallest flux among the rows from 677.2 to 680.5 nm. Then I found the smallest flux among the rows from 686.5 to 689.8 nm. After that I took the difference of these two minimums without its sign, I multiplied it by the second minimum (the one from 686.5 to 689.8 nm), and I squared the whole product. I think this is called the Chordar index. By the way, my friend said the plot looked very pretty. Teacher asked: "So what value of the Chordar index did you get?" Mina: 67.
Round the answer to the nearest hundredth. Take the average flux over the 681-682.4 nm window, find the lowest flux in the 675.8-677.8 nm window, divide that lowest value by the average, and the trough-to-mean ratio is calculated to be 0.94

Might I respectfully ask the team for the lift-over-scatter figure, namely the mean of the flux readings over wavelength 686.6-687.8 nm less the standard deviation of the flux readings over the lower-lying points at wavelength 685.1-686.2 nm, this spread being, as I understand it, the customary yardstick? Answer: 13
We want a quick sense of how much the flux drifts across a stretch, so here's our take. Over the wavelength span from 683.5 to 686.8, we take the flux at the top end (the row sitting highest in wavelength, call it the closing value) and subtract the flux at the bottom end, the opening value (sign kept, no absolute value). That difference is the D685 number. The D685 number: -1.3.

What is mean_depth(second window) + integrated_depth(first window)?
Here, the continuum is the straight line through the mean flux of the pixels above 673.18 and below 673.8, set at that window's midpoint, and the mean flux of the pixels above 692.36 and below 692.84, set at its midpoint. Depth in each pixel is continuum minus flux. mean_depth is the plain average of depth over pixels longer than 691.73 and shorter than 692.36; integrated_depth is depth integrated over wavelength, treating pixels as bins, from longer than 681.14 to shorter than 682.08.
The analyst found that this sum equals 3.9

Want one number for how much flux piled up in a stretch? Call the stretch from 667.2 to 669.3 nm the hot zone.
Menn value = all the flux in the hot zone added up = 202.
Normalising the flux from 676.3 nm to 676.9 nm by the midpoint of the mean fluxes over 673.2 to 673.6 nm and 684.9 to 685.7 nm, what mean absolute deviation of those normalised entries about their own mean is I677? 0.013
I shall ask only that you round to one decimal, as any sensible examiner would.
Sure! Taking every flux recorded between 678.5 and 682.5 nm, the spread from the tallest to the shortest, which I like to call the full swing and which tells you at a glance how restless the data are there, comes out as 3.0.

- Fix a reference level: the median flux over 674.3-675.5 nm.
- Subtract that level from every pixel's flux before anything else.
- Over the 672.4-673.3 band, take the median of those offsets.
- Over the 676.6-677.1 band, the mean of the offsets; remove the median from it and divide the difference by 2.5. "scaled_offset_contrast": -4.8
